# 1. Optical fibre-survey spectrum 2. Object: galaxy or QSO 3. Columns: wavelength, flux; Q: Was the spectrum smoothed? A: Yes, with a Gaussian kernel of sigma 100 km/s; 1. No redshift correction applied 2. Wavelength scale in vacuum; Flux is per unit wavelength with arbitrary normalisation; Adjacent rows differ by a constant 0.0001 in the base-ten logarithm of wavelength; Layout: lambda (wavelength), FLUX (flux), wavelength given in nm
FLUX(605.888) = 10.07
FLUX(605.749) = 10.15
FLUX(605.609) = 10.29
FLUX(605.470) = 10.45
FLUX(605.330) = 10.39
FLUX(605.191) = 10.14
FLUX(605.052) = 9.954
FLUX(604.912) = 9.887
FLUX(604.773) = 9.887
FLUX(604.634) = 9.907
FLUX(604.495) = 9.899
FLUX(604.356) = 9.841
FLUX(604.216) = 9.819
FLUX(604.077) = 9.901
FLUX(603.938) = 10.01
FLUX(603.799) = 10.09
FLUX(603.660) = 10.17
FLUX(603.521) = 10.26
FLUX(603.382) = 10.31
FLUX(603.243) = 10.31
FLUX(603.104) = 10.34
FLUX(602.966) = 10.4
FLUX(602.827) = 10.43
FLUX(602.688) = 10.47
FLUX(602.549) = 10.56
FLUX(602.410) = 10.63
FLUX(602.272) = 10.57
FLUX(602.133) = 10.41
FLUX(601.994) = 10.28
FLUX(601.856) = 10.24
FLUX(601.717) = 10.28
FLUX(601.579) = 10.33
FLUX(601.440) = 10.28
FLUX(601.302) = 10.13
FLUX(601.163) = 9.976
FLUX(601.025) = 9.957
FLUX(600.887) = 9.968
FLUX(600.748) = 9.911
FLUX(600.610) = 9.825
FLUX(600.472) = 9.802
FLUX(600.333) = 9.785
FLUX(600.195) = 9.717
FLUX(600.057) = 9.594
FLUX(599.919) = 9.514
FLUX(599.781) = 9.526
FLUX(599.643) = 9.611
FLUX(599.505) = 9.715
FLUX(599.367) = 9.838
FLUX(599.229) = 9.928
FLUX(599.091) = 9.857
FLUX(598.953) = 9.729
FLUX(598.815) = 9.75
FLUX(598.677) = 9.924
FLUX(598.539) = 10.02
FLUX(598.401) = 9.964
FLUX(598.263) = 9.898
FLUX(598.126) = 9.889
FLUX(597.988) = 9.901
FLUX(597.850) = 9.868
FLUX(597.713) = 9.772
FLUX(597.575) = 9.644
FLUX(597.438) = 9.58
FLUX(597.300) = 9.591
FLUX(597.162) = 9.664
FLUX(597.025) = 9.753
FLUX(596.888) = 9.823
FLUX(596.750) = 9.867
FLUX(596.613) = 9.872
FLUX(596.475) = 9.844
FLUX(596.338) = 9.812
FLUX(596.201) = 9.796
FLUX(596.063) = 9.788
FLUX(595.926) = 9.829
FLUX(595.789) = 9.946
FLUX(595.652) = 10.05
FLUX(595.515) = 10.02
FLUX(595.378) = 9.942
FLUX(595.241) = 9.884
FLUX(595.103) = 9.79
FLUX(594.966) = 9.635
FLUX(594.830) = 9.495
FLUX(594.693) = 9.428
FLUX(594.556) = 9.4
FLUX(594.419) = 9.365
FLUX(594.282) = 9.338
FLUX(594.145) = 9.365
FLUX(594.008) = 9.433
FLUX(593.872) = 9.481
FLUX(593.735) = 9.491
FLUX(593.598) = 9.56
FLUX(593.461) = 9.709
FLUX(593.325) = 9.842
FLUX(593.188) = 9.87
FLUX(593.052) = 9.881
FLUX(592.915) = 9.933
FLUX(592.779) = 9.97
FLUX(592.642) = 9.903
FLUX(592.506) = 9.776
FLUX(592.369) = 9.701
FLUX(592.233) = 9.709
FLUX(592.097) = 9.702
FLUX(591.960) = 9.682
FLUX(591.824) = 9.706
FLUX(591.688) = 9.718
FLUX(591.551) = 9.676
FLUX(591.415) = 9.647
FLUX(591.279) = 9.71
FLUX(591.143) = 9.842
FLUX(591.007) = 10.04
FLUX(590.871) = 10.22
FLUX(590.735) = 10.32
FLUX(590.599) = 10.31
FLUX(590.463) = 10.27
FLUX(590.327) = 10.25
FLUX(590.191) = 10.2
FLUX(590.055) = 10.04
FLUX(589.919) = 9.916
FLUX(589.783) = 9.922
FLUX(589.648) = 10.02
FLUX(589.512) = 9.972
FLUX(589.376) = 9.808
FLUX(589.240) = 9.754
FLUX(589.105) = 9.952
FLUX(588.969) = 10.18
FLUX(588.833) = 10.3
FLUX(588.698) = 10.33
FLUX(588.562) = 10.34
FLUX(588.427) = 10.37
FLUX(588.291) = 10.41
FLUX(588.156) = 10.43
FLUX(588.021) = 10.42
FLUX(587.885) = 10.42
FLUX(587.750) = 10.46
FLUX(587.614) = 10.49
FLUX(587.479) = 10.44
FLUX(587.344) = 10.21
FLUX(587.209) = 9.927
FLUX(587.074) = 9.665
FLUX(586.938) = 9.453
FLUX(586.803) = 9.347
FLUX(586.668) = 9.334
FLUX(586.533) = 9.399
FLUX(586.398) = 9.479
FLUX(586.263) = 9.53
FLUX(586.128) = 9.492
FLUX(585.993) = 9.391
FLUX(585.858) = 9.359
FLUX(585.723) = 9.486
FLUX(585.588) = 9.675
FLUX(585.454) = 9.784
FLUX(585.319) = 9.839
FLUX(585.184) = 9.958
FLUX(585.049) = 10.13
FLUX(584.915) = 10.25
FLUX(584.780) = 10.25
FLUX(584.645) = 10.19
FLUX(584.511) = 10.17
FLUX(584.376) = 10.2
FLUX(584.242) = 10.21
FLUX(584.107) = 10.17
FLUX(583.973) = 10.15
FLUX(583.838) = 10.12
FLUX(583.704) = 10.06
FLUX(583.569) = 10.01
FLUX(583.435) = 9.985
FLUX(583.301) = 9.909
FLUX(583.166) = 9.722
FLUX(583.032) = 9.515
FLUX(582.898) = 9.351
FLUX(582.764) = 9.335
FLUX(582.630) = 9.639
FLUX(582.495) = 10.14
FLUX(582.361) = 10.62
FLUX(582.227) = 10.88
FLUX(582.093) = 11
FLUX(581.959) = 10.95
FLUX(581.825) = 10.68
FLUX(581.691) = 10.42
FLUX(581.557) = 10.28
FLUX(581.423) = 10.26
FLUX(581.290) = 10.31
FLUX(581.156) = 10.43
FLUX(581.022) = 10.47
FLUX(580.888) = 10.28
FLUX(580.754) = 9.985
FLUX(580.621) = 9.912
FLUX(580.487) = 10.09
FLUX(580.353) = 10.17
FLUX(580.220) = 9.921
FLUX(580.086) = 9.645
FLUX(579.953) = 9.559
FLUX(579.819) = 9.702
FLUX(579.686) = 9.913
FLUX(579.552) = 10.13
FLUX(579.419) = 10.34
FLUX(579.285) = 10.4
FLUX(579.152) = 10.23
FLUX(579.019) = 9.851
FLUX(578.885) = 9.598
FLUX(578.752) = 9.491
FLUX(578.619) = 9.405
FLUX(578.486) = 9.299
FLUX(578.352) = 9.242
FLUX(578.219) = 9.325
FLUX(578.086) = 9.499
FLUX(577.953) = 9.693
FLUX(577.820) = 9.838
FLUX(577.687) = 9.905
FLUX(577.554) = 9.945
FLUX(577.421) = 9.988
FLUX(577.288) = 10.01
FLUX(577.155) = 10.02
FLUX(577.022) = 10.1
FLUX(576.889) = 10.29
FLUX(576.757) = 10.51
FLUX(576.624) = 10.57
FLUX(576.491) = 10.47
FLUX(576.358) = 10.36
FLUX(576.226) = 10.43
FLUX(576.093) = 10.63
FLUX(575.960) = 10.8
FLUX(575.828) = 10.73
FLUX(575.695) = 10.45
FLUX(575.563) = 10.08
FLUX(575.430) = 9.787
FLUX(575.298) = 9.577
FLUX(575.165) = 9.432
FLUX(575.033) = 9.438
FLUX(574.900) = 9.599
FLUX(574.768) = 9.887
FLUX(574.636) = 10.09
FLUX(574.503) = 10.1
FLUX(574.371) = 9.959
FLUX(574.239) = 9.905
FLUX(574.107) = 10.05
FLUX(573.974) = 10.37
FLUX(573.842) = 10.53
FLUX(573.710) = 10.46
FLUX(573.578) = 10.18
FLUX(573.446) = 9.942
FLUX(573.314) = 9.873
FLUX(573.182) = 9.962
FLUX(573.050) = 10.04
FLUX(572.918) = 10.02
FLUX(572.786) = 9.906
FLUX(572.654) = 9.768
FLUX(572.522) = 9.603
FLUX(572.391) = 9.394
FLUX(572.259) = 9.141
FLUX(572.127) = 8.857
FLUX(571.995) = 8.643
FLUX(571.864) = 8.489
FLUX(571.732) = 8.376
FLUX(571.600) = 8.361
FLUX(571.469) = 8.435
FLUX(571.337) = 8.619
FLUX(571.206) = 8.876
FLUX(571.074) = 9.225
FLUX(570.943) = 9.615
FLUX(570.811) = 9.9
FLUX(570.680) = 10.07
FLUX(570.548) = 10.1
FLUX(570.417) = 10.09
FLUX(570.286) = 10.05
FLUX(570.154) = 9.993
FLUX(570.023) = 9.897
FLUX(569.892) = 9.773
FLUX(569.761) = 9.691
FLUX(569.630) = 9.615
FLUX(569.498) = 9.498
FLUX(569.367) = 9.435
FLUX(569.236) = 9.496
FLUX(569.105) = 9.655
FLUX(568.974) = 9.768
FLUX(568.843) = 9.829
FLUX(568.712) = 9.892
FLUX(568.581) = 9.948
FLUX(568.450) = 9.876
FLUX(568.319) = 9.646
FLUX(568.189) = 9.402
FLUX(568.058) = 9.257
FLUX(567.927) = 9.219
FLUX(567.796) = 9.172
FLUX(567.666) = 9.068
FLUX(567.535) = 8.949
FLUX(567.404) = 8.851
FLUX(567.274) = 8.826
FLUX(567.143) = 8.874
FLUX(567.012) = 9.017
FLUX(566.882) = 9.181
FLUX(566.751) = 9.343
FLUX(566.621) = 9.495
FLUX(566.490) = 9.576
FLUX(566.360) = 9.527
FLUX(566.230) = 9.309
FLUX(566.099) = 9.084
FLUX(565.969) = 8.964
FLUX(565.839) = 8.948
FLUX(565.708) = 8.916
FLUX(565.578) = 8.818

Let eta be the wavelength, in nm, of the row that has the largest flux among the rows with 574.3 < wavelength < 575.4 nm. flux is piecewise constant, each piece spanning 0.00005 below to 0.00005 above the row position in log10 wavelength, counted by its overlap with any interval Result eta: 574.503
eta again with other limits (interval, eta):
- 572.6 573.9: 573.842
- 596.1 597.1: 596.613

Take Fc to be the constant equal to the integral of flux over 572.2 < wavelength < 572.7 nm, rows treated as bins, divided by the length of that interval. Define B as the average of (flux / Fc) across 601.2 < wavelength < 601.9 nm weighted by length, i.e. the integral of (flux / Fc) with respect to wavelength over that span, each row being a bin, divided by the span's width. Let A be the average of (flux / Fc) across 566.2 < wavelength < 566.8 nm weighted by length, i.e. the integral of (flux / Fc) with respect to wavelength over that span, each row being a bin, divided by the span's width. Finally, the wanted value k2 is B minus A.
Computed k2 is 0.08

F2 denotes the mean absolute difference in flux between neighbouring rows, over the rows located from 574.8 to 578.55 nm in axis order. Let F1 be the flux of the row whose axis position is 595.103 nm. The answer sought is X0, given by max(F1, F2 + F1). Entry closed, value 9.92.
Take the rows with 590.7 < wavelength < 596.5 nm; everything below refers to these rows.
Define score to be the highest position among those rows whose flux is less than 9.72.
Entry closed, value 594.966 nm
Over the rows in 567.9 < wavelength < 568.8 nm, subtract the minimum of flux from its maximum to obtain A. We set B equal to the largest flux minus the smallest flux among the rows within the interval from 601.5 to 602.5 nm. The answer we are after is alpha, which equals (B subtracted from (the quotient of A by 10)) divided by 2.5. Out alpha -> -0.13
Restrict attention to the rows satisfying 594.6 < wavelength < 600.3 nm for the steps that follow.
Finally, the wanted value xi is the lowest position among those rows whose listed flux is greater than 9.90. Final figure 595.378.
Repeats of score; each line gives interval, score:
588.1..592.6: 592.369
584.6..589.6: 587.074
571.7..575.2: 575.165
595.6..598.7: 597.575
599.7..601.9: 600.195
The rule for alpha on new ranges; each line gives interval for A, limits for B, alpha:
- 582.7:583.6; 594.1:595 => -0.09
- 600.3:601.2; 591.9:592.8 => -0.11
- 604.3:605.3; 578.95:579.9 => -0.27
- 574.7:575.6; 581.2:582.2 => -0.27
